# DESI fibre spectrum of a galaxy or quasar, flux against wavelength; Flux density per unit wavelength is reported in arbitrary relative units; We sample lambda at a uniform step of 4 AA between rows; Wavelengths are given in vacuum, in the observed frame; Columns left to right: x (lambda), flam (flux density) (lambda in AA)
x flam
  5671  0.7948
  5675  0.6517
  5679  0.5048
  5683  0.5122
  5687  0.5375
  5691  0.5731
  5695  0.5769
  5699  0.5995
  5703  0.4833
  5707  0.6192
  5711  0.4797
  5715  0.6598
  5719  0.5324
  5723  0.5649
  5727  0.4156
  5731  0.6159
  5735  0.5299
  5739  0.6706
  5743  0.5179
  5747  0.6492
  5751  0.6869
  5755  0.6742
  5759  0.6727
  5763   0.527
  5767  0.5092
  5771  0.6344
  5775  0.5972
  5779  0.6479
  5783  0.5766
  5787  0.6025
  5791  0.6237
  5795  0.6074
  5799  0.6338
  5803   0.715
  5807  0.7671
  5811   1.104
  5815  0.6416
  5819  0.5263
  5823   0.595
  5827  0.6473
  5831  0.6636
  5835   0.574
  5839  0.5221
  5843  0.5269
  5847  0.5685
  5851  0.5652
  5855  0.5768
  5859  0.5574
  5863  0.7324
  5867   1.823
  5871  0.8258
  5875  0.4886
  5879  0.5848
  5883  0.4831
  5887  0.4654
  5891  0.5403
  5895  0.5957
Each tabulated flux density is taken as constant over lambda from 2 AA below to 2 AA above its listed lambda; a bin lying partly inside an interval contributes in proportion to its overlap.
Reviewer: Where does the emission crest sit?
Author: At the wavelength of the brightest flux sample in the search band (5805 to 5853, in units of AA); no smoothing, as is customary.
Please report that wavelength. 5811 AA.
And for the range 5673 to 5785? 5751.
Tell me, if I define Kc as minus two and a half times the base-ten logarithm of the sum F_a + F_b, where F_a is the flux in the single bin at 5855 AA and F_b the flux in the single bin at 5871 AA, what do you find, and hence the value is -0.37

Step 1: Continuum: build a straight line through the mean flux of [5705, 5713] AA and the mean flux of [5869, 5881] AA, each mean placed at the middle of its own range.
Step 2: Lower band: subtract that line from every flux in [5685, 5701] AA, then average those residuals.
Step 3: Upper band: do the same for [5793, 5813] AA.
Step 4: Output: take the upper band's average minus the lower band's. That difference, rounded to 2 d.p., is 0.14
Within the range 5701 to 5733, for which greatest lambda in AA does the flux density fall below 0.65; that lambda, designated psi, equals 5731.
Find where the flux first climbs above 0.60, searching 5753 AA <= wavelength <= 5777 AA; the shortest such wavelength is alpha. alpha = 5755 AA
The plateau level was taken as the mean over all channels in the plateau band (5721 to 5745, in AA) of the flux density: 0.55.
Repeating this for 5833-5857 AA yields 0.56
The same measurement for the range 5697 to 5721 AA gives 0.56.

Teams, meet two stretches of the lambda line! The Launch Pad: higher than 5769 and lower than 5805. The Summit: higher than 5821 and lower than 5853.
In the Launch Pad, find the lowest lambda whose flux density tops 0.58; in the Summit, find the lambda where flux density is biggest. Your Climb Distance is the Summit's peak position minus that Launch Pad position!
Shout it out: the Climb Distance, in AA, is 60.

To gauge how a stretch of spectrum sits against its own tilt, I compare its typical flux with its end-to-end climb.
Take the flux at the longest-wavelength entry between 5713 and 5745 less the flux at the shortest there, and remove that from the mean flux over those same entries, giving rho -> 0.71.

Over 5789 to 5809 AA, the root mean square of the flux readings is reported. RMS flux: 0.672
